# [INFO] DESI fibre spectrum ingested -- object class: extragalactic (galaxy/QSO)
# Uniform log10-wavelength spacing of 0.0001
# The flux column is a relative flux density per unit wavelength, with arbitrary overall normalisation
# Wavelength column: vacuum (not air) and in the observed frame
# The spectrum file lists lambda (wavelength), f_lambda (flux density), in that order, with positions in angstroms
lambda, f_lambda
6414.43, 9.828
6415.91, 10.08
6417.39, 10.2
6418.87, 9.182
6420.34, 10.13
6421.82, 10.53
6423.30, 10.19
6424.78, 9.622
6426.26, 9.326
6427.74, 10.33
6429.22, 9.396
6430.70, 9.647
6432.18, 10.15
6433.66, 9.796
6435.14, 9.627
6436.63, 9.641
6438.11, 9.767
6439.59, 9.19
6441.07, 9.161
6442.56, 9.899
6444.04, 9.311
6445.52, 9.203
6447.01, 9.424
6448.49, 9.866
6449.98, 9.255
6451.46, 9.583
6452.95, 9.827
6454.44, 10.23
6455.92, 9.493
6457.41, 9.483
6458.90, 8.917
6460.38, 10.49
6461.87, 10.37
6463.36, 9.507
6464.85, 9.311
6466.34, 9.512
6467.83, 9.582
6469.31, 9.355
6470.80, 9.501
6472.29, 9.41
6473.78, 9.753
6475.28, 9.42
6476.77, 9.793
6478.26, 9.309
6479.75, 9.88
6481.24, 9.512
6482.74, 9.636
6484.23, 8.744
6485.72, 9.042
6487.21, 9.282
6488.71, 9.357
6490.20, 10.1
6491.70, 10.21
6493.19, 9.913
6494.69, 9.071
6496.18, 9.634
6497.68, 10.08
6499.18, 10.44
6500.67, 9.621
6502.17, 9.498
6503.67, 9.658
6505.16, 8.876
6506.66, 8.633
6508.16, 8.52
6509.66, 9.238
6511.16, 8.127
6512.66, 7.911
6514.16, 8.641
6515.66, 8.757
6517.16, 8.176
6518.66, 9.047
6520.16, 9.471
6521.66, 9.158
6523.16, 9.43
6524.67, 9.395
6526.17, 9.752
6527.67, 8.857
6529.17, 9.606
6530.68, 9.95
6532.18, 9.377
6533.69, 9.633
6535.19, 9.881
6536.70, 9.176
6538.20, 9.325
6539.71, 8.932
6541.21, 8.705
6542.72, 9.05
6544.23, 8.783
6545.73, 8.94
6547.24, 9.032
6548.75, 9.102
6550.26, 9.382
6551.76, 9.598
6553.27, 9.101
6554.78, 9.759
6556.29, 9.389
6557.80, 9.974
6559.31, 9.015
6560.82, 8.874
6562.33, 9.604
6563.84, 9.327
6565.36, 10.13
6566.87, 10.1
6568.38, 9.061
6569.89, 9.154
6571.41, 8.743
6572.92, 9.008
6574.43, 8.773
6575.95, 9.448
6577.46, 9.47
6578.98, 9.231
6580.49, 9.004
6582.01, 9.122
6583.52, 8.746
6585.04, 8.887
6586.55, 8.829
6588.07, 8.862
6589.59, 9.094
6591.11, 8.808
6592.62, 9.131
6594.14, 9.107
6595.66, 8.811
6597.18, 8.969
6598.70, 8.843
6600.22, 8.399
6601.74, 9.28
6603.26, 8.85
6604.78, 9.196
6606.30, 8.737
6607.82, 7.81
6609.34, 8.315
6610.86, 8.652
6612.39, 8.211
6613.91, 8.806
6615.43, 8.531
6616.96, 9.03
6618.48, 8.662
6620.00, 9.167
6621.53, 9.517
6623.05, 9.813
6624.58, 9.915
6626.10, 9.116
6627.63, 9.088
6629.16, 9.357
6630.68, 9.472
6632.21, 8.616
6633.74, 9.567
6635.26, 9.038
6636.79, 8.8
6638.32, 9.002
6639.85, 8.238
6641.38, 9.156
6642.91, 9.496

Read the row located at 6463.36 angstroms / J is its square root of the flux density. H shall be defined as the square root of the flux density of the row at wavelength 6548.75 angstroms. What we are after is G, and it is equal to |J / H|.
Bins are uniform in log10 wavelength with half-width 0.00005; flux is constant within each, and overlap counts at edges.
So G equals 1.02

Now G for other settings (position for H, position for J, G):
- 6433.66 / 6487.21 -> 0.97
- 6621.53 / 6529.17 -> 1.00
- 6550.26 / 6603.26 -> 0.97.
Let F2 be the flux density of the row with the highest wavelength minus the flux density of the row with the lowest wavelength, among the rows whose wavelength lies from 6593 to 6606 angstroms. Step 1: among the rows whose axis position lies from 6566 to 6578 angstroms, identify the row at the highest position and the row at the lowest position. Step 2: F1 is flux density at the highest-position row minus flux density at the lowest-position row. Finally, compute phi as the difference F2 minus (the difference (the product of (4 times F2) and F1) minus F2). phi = 0.4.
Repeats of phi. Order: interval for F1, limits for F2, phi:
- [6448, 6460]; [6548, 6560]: -0.5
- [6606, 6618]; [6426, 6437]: 0.3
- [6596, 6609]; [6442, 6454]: -0.5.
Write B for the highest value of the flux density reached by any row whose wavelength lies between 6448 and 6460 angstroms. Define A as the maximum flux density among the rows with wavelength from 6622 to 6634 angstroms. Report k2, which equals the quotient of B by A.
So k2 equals 1.03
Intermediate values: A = 9.915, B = 10.23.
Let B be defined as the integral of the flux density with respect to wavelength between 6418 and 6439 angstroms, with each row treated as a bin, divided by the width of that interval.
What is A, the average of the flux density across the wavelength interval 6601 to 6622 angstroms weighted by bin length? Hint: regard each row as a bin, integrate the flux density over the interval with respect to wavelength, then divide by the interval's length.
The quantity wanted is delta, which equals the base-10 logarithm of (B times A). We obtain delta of 1.934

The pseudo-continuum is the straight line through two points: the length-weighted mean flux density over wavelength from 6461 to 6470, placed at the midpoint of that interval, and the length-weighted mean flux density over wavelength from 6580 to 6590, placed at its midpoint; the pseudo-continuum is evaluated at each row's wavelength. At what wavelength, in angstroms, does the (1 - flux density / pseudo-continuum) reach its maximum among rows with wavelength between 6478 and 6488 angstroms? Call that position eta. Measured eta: 6484.23 angstroms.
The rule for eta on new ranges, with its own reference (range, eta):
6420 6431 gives 6426.26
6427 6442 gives 6441.07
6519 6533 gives 6527.67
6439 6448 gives 6441.07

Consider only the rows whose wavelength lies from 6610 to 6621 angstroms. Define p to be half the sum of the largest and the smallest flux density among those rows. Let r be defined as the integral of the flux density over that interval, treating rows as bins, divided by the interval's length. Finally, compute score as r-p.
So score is 0.04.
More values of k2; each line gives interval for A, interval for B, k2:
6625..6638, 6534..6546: 1.03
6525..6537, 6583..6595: 0.92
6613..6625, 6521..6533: 1.00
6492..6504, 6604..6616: 0.88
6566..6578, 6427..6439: 1.02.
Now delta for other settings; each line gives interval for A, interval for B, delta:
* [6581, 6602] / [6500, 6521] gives 1.898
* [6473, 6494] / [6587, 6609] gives 1.927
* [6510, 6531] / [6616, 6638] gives 1.919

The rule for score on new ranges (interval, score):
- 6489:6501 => 0.12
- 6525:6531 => 0.10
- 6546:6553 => -0.07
